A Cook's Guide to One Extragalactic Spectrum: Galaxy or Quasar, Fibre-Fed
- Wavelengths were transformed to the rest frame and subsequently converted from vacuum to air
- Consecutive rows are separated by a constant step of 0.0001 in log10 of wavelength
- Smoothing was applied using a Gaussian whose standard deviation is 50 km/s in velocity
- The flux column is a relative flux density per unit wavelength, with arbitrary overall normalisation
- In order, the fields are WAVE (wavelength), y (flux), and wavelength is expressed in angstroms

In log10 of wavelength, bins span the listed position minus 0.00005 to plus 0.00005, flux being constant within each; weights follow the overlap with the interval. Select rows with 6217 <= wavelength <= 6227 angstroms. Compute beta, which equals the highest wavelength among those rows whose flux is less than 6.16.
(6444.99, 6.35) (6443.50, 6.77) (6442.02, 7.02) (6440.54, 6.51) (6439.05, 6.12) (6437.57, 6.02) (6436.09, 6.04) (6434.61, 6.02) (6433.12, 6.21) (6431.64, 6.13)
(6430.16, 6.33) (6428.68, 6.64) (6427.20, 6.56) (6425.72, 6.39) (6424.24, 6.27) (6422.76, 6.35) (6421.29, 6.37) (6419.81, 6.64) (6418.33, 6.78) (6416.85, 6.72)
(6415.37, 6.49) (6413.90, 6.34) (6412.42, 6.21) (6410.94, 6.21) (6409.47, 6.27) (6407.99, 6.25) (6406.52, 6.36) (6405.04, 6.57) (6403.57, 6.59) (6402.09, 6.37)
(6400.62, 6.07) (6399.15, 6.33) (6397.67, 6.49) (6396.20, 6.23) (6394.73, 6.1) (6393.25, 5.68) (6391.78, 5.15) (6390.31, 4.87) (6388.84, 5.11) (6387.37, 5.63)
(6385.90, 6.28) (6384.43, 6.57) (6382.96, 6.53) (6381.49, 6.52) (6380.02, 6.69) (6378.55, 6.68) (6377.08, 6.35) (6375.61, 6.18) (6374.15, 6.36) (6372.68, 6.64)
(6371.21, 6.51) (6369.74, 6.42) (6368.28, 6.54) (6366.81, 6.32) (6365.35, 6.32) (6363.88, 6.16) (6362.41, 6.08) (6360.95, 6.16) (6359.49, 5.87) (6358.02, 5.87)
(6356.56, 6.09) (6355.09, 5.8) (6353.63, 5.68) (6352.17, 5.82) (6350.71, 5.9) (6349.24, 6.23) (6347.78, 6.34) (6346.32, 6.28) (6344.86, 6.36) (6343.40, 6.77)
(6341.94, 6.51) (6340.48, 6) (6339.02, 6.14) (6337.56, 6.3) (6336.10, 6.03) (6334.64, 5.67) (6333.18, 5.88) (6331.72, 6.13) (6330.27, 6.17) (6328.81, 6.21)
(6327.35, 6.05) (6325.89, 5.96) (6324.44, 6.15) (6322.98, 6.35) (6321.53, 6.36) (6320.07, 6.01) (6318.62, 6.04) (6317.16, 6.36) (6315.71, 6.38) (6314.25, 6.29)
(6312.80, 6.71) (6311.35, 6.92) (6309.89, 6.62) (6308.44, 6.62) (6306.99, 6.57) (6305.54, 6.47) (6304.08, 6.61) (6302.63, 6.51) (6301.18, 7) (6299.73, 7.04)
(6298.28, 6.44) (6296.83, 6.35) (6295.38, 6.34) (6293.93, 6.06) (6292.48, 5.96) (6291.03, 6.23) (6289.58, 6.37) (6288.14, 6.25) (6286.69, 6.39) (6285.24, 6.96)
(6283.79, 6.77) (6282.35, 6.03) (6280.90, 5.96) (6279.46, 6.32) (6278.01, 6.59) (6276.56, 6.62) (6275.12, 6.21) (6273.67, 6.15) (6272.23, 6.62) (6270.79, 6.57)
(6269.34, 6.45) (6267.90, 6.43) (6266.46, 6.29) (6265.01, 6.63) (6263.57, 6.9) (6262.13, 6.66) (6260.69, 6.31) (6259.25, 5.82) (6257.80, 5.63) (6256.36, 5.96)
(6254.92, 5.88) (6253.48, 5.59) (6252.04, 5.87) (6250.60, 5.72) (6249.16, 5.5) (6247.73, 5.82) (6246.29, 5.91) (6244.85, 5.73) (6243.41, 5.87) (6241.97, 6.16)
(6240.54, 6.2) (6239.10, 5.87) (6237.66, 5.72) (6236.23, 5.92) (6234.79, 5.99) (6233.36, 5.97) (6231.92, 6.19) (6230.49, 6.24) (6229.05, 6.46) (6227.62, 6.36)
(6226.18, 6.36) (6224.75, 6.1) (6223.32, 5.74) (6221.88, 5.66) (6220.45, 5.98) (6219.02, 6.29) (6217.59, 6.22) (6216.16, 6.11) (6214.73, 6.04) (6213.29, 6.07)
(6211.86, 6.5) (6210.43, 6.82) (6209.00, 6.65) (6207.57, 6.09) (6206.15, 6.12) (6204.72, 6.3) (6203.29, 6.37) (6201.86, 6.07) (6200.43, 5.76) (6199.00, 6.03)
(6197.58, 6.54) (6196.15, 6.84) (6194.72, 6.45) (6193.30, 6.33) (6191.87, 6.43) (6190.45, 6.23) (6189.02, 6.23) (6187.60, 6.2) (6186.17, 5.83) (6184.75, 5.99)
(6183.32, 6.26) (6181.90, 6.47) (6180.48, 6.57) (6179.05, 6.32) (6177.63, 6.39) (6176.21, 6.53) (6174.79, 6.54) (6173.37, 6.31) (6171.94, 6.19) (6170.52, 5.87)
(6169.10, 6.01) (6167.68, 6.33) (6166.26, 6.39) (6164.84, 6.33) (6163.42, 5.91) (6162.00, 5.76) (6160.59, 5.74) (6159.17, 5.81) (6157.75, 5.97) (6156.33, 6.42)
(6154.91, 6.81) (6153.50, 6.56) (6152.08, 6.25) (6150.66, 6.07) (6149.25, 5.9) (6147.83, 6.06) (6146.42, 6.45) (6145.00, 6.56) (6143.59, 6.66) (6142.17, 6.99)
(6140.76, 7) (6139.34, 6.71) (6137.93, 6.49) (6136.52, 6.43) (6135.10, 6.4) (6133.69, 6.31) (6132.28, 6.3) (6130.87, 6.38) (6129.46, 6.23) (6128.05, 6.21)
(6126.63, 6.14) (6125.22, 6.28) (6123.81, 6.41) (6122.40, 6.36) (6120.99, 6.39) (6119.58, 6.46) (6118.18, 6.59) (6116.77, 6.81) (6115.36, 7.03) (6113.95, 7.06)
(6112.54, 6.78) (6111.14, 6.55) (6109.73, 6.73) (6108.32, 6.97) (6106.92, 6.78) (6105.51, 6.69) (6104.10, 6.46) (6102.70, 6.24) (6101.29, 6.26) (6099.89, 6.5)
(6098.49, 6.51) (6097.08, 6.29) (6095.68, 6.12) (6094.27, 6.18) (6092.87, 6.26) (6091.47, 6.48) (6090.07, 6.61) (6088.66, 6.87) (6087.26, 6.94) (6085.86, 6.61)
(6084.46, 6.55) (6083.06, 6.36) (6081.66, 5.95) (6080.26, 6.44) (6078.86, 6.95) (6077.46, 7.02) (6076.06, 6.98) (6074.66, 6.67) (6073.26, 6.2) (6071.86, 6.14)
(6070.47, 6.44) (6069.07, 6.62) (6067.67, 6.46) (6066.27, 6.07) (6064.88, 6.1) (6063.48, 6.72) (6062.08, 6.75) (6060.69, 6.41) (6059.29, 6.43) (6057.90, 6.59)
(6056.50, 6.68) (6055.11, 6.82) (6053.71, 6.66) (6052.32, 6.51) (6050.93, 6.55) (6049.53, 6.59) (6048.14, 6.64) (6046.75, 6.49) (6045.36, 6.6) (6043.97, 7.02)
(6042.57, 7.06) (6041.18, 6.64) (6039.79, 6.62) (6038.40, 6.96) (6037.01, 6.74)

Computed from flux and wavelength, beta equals 6224.75 angstroms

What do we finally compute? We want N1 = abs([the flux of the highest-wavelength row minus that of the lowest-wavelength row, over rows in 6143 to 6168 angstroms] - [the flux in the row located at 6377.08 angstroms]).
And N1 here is 6.68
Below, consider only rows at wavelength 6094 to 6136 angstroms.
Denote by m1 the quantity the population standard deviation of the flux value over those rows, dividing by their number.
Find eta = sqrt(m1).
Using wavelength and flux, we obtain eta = 0.51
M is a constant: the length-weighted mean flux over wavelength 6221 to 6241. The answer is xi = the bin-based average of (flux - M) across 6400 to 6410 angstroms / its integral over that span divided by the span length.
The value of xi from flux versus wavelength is 0.31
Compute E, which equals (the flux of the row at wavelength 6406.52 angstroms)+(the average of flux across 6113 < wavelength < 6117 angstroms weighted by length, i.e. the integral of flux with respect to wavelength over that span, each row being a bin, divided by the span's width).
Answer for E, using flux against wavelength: 13.3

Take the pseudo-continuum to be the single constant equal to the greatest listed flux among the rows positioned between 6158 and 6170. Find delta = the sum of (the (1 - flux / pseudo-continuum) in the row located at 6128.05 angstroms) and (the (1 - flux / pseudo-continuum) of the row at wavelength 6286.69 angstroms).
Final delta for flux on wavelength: 0.03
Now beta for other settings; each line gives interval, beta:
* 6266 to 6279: 6273.67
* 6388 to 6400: 6394.73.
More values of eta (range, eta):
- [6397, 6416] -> 0.38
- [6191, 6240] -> 0.54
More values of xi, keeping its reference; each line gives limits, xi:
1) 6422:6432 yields 0.34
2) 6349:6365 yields -0.08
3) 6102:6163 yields 0.39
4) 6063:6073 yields 0.30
